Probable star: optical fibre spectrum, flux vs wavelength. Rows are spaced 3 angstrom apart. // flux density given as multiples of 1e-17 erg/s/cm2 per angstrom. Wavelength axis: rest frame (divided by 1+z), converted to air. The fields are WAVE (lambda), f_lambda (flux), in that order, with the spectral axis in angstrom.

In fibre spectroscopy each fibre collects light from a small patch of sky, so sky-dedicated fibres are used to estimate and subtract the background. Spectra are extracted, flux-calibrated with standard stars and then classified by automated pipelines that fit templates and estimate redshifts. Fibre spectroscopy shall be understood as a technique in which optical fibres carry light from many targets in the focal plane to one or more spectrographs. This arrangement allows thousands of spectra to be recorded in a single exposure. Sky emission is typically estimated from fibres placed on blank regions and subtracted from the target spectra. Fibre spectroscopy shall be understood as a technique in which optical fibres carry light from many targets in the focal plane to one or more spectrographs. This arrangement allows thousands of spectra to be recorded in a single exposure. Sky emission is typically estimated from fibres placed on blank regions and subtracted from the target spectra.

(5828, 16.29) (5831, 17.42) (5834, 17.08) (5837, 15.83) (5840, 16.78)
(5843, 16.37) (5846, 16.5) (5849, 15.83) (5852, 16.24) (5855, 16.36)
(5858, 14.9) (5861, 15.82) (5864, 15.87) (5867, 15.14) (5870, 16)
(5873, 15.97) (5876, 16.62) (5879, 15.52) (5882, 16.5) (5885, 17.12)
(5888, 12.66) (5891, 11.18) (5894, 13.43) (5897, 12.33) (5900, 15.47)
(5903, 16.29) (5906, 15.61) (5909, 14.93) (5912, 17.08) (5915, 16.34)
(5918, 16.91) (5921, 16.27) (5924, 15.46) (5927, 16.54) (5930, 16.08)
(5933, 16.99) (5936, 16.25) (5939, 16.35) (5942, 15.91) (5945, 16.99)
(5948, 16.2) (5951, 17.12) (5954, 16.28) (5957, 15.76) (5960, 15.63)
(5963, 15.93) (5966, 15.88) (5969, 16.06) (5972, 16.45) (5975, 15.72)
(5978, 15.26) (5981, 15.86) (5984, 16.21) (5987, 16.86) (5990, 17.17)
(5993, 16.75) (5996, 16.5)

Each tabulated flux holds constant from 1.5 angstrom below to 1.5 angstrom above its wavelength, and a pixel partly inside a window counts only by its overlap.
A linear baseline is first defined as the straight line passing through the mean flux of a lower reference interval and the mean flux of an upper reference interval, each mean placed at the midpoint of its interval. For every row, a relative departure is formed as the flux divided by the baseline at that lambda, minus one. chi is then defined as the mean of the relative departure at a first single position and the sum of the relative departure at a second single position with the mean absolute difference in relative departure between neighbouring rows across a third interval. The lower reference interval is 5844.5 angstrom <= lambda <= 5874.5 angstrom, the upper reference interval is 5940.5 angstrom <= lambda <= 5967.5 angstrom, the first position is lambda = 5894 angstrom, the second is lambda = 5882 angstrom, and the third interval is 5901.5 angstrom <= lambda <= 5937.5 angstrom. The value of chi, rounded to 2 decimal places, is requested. -0.04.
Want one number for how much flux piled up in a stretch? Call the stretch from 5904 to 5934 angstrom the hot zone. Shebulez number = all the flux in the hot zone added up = 162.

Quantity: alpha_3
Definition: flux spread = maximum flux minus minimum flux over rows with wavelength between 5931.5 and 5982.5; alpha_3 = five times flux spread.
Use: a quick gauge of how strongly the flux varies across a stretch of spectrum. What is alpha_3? 9.3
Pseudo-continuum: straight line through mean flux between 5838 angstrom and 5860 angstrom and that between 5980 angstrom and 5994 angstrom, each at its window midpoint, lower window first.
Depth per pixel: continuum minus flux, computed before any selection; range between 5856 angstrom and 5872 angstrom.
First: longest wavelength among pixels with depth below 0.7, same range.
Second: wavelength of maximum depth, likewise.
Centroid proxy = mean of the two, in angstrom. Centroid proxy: 5864.0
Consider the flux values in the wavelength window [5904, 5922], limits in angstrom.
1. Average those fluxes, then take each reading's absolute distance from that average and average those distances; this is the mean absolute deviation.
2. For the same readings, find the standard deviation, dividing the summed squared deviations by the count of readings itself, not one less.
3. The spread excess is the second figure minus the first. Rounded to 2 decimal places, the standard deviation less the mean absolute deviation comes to 0.12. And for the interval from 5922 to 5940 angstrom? 0.12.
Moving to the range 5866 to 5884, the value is 0.10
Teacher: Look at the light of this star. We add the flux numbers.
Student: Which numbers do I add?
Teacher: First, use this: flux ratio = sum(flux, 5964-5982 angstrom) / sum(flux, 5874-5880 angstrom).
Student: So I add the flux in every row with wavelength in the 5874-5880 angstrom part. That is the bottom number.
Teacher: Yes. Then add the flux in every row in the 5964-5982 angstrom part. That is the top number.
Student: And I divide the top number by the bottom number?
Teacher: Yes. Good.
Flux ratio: 3.0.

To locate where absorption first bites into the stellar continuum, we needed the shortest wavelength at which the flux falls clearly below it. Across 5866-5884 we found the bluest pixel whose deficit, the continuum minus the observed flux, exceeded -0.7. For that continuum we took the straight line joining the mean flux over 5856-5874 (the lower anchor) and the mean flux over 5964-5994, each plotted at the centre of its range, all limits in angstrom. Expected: 5867 angstrom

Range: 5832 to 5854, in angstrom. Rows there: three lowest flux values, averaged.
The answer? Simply 16.0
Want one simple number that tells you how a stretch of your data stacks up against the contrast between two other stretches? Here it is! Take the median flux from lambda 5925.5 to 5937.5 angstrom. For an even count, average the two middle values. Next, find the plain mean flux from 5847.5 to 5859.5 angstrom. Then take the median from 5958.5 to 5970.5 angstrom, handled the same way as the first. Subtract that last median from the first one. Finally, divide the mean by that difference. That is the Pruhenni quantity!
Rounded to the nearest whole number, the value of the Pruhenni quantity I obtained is 32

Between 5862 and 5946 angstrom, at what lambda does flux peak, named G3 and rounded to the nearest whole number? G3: 5885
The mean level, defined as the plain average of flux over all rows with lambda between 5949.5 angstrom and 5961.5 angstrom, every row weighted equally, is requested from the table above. 16.2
